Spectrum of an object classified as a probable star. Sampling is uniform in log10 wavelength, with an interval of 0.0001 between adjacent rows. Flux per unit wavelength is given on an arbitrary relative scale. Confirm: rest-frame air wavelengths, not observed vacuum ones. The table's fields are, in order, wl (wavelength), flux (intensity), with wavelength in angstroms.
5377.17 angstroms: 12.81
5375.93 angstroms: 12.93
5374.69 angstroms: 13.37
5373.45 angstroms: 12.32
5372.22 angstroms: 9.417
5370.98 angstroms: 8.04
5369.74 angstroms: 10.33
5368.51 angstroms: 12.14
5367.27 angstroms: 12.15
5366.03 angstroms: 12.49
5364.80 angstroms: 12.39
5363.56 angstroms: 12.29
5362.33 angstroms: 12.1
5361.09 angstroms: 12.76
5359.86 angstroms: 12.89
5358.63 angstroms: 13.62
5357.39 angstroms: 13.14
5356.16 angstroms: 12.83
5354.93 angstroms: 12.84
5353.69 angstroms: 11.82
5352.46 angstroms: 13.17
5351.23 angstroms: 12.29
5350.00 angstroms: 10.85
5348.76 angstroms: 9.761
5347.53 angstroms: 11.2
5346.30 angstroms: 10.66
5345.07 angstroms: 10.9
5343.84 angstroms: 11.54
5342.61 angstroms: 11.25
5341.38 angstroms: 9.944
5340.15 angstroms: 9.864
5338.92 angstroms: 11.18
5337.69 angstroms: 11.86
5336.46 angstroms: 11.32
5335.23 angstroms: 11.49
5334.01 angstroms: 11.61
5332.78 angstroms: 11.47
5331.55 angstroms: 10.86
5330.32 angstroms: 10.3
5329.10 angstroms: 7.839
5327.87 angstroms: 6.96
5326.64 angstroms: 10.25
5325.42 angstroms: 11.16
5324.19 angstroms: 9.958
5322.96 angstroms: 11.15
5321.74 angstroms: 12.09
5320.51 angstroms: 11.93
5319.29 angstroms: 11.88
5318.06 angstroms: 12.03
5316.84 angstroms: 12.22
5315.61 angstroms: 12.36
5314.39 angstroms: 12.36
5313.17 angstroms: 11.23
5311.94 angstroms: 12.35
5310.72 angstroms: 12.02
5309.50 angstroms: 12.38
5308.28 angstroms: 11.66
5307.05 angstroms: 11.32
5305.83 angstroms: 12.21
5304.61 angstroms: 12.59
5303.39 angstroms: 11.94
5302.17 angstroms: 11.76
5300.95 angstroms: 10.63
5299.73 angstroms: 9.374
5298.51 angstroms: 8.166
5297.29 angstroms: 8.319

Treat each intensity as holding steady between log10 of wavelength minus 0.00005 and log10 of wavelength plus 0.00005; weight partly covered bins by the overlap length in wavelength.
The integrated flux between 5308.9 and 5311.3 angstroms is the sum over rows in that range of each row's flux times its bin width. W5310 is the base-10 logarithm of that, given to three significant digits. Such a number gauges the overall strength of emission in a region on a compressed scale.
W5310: 1.47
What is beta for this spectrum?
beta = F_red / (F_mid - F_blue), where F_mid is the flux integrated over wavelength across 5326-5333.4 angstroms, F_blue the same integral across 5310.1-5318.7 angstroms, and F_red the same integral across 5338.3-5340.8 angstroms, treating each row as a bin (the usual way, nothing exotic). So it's -1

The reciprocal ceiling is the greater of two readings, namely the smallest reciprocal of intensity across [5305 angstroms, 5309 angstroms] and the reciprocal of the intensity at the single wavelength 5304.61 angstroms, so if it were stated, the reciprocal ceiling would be 0.082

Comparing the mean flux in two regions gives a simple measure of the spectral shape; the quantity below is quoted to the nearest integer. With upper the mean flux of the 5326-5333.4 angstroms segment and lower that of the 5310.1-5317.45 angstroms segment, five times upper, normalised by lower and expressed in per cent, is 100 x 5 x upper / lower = 398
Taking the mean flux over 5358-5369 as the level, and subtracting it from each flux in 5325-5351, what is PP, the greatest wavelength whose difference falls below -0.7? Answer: 5350.00 angstroms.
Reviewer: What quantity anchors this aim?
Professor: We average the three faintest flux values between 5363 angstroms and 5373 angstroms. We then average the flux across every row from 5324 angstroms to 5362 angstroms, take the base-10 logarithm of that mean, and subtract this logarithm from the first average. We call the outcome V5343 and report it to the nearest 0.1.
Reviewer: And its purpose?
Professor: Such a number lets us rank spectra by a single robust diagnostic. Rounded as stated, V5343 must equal 8.2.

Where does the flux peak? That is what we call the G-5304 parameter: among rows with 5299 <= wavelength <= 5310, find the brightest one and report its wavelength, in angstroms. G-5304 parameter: 5304.61 angstroms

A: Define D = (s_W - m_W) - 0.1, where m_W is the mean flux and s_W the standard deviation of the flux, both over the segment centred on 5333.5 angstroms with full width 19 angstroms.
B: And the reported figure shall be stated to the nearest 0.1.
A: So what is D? -9.2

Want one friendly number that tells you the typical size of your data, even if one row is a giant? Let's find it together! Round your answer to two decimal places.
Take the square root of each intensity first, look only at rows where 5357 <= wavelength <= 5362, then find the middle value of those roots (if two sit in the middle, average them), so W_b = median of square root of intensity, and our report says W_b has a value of 3.61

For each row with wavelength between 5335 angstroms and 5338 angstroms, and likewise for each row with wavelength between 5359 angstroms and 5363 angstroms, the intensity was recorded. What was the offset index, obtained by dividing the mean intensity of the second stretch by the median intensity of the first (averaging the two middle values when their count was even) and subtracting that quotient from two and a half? 1.40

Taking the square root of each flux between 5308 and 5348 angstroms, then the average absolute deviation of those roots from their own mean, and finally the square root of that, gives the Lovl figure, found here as 0.36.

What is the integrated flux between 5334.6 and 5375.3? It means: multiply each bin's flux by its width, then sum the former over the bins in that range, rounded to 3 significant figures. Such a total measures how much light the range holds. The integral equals 474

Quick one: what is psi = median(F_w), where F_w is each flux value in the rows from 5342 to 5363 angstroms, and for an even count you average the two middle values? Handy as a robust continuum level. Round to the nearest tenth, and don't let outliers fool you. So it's 12.1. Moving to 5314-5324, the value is 12.1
